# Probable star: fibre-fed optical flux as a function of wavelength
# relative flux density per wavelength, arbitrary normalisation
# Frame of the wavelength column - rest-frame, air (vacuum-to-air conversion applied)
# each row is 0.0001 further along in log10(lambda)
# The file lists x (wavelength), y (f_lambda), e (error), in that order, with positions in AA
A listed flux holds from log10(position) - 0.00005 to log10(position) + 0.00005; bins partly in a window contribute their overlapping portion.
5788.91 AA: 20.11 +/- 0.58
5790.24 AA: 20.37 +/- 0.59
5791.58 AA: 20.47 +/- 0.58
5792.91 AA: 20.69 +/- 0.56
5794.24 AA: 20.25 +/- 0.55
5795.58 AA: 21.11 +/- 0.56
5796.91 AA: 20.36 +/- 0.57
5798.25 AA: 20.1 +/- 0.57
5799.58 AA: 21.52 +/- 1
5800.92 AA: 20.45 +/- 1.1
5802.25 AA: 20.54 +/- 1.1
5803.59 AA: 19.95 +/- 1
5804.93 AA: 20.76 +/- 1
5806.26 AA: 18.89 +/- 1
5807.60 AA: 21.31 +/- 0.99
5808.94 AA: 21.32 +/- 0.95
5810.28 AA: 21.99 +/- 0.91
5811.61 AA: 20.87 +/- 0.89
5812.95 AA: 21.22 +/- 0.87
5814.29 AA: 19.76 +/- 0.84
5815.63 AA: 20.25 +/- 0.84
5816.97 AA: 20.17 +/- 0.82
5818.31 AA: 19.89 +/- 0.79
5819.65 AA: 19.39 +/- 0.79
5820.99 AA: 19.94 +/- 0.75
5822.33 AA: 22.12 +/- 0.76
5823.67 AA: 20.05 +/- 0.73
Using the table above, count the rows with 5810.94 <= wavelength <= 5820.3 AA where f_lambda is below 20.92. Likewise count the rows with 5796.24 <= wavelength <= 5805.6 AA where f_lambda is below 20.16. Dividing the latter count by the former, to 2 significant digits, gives 0.33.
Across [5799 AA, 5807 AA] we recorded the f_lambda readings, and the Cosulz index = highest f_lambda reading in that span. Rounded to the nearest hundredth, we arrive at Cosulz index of 21.52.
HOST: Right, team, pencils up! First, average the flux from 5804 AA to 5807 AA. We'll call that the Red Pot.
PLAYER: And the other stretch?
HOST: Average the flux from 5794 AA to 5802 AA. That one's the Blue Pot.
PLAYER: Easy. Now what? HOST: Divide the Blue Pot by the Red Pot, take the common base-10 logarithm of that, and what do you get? 0.017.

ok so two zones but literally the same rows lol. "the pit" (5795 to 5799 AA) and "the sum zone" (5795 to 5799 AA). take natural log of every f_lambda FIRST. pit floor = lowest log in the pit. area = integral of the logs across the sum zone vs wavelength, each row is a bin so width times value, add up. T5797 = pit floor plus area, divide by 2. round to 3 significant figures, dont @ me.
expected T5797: 7.55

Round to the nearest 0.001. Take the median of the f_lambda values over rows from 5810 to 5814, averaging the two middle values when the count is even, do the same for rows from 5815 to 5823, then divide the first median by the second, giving 1.058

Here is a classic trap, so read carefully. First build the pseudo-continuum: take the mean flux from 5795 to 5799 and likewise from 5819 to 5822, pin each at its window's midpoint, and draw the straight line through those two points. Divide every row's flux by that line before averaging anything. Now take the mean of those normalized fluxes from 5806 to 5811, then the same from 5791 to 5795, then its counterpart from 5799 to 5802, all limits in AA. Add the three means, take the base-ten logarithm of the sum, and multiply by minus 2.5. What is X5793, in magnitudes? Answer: -1.21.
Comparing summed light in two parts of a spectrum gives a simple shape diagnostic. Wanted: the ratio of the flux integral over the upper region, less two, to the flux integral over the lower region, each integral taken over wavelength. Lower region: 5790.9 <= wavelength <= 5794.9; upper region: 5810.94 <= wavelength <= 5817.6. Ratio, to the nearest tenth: 1.6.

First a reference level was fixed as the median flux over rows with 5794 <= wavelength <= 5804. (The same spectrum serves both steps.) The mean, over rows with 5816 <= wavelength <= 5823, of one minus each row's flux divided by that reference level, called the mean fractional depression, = 0.005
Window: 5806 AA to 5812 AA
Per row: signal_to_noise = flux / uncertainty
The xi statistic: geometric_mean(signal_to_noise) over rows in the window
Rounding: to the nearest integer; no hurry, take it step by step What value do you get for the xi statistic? 22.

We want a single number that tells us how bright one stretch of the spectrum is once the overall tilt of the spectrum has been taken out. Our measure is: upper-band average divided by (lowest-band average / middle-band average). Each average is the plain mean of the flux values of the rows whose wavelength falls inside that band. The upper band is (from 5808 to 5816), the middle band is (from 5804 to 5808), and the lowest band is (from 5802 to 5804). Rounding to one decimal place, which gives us 21.0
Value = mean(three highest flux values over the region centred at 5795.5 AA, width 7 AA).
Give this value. 20.7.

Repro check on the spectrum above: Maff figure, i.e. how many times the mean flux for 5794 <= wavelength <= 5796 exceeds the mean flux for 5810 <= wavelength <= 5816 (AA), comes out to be 0.99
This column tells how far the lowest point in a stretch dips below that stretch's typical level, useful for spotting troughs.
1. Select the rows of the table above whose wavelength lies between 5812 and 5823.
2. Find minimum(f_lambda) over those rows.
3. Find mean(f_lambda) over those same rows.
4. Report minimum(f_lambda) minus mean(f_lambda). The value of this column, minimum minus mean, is -1.0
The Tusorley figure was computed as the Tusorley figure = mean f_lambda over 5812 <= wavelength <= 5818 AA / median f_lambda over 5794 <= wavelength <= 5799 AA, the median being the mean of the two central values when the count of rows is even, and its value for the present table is 1.00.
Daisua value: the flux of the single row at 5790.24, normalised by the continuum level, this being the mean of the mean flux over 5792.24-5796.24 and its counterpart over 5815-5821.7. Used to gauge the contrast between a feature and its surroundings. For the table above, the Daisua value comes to 1.00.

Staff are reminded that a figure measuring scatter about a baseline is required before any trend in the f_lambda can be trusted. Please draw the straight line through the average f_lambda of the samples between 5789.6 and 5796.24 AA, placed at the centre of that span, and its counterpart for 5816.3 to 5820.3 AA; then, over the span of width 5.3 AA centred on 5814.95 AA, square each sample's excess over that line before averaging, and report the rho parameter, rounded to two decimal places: 0.45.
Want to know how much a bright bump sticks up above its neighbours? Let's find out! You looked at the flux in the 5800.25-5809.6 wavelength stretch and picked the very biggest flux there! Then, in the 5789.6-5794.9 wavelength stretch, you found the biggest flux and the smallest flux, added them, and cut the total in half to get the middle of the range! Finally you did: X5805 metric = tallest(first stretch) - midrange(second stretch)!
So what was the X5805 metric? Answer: 0.85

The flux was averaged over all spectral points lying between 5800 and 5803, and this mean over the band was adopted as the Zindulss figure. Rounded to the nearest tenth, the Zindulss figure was 20.5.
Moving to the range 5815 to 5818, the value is 20.2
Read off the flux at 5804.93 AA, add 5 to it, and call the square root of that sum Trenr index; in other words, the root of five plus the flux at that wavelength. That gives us 5.08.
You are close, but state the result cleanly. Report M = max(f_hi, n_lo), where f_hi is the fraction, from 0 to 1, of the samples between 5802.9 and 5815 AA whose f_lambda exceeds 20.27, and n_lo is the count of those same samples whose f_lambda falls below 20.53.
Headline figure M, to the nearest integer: 3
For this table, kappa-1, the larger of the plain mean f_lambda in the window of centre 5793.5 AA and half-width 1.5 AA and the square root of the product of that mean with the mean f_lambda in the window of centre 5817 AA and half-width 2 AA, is 20.5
